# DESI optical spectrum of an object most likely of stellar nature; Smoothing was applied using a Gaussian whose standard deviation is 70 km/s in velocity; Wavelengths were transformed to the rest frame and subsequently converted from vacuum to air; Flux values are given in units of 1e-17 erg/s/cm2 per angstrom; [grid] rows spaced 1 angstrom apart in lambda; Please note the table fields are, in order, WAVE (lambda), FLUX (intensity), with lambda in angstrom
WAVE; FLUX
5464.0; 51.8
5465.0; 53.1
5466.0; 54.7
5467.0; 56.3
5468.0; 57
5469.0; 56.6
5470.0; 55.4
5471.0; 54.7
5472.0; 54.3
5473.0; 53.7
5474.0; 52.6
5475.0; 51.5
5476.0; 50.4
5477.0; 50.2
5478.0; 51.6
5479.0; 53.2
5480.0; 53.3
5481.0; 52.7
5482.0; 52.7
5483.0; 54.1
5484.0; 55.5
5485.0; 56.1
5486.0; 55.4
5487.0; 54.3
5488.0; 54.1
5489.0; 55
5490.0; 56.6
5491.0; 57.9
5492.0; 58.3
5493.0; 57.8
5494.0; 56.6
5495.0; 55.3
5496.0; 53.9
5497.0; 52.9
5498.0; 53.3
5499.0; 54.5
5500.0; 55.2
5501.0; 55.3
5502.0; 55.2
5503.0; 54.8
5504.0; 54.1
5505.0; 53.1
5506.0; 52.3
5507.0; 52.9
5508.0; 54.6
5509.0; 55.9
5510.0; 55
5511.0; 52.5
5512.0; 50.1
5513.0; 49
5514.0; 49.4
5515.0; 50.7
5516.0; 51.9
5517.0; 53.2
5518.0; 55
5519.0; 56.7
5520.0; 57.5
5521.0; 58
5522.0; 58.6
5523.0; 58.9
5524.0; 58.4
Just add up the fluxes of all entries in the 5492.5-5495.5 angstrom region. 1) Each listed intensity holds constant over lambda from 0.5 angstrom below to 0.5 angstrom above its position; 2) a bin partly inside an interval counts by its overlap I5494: 170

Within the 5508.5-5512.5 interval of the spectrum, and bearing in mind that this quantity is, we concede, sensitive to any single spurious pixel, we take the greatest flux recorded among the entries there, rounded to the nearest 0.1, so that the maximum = 55.9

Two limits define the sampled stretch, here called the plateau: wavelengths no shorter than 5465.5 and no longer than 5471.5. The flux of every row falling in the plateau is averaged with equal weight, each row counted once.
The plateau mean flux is 56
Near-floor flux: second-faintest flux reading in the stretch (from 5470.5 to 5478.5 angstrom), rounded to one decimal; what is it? 50.4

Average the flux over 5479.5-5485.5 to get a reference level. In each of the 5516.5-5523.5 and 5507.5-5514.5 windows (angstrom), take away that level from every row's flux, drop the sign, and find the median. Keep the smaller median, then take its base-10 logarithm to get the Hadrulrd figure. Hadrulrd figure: 0.26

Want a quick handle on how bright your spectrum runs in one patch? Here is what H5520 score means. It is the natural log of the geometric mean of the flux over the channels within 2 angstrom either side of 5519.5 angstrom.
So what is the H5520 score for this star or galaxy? 4.04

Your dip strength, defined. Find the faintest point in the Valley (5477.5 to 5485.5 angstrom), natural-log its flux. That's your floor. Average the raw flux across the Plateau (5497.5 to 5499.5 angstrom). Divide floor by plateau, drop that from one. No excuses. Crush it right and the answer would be 0.927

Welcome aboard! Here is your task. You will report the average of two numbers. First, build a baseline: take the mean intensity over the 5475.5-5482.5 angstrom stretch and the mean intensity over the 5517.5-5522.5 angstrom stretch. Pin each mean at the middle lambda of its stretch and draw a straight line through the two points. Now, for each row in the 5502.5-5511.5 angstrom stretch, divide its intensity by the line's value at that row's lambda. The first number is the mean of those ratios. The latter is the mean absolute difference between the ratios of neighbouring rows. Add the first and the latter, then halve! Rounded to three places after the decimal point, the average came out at 0.496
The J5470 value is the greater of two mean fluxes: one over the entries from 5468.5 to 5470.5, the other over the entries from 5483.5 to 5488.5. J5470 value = 56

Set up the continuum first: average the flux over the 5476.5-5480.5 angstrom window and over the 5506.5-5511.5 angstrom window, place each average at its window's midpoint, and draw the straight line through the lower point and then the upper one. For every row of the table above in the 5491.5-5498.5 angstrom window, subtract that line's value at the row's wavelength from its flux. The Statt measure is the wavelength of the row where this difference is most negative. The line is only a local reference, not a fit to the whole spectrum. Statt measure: 5497.0 angstrom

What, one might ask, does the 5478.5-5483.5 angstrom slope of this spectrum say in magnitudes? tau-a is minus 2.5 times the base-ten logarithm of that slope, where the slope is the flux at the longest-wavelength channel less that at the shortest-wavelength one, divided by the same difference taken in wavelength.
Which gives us 1.6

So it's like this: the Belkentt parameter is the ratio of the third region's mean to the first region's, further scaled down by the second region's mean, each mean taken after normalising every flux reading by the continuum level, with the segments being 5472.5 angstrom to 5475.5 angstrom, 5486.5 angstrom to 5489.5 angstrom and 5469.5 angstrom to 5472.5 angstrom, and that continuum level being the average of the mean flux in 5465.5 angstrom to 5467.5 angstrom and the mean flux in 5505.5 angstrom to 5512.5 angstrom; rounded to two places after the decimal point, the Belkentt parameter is 1.04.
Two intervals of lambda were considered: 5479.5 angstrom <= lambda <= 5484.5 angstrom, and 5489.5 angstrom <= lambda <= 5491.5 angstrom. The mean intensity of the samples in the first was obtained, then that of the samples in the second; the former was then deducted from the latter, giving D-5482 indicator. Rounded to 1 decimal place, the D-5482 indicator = 3.6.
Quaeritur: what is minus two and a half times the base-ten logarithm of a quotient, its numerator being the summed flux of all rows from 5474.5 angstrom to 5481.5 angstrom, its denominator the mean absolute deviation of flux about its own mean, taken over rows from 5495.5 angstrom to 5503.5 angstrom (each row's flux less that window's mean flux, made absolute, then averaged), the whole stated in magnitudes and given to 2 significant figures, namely -6.7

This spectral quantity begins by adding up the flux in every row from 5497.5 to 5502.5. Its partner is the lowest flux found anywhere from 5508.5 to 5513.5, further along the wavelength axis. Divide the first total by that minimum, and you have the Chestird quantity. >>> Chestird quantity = 5.6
